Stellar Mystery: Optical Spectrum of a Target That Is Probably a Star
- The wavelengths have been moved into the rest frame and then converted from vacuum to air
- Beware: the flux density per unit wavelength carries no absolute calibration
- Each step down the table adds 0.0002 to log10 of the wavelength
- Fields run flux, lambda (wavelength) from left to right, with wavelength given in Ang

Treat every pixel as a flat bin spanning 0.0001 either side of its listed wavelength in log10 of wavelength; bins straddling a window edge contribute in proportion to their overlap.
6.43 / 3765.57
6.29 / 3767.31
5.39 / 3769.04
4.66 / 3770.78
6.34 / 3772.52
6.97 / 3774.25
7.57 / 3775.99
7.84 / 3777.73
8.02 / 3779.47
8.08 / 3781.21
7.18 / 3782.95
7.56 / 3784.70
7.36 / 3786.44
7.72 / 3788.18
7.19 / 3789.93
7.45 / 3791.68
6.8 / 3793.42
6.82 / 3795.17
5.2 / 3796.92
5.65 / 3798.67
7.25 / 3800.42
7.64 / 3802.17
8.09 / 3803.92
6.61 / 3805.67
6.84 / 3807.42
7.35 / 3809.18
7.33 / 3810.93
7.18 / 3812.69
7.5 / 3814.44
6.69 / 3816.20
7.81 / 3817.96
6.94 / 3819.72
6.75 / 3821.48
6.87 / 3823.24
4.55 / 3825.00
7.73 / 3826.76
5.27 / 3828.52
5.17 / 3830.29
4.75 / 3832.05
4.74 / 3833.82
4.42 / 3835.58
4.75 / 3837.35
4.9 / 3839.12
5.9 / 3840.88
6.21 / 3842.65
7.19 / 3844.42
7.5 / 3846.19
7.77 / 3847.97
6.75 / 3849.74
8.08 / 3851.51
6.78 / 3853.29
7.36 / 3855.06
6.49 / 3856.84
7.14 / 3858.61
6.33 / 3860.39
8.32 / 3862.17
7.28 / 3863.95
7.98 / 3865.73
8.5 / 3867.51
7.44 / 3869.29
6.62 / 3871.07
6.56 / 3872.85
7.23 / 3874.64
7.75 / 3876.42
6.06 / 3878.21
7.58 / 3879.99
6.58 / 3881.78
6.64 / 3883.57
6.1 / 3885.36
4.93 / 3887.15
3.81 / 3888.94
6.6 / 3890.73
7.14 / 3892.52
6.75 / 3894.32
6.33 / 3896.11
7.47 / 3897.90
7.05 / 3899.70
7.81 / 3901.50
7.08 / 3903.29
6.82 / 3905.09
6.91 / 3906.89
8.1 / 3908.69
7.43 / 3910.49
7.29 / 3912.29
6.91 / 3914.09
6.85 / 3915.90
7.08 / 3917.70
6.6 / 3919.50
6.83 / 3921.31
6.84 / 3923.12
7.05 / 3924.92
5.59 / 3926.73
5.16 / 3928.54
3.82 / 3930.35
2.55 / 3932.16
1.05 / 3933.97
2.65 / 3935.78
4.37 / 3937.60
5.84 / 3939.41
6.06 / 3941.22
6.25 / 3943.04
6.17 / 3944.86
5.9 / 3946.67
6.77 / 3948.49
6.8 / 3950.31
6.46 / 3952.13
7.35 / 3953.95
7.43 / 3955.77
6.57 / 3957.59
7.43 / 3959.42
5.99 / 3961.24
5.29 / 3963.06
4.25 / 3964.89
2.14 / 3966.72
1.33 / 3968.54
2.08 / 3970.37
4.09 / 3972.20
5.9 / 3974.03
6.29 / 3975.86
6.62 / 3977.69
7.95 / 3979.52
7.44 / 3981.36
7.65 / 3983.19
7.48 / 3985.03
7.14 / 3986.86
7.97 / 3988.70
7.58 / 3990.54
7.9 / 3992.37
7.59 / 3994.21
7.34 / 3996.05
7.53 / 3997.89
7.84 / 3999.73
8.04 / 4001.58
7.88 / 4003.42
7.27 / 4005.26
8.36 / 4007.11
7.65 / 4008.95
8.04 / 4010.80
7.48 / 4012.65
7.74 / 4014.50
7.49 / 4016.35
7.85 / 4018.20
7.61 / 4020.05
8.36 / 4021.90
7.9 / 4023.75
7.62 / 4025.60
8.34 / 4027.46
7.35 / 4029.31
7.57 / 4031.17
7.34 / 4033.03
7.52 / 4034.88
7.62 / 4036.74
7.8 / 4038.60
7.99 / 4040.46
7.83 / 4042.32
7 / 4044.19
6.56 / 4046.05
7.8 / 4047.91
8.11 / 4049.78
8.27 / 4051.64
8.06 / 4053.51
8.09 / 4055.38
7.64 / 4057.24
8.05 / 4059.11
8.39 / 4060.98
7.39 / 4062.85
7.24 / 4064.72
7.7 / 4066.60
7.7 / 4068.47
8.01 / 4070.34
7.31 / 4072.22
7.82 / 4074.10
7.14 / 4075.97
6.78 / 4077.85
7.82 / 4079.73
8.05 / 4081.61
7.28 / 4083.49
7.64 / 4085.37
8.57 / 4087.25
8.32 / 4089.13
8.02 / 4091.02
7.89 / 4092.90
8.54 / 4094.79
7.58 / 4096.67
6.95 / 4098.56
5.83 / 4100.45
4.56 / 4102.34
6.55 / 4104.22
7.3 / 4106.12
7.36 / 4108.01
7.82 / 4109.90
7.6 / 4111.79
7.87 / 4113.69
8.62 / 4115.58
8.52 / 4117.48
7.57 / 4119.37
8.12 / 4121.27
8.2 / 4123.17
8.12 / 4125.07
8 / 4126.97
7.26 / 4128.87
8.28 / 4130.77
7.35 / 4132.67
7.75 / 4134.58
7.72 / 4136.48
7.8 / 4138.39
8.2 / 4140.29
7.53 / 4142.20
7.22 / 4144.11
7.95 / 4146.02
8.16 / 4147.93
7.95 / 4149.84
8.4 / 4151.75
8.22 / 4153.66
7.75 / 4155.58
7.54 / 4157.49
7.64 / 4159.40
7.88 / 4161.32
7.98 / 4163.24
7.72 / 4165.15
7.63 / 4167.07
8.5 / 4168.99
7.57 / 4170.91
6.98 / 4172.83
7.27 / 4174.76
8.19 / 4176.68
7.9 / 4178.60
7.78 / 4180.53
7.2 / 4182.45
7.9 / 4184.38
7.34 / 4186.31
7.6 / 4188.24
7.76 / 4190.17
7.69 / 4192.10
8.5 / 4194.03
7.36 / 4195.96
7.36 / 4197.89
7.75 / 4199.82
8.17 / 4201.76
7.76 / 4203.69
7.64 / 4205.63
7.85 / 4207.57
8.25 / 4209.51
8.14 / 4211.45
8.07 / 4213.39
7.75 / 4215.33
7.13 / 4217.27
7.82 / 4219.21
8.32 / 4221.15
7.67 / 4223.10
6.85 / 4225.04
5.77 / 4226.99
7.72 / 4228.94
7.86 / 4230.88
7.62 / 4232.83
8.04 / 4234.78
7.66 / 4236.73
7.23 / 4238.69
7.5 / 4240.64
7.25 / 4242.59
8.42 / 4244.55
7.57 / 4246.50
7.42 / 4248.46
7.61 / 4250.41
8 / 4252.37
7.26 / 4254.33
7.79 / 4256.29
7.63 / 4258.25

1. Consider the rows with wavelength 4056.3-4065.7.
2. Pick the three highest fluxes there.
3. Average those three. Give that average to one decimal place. 8.0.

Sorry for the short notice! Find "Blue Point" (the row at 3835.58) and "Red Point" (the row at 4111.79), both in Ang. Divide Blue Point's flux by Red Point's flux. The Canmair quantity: 0.58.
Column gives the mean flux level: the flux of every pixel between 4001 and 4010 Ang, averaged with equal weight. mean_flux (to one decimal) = 7.8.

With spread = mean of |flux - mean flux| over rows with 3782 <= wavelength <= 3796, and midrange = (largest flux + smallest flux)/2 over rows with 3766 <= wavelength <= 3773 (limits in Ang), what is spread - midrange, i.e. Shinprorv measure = -5.2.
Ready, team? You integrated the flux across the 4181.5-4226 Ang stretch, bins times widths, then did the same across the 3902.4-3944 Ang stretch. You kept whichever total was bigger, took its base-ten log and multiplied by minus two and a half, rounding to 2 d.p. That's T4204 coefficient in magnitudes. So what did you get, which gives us -6.34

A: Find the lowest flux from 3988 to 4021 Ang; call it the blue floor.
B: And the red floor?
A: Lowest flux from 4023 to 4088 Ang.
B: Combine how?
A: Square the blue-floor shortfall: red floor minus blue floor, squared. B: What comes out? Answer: 1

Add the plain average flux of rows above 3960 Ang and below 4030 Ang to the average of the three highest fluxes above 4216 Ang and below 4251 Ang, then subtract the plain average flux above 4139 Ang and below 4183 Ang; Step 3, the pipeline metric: 7.32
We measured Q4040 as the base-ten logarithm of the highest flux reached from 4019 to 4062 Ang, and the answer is 0.924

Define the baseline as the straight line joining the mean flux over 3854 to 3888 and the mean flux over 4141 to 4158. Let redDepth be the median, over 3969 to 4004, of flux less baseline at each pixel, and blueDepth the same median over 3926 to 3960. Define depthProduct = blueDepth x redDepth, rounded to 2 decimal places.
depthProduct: -0.16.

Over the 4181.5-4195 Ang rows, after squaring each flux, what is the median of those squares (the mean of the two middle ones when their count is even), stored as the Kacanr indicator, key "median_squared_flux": 59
